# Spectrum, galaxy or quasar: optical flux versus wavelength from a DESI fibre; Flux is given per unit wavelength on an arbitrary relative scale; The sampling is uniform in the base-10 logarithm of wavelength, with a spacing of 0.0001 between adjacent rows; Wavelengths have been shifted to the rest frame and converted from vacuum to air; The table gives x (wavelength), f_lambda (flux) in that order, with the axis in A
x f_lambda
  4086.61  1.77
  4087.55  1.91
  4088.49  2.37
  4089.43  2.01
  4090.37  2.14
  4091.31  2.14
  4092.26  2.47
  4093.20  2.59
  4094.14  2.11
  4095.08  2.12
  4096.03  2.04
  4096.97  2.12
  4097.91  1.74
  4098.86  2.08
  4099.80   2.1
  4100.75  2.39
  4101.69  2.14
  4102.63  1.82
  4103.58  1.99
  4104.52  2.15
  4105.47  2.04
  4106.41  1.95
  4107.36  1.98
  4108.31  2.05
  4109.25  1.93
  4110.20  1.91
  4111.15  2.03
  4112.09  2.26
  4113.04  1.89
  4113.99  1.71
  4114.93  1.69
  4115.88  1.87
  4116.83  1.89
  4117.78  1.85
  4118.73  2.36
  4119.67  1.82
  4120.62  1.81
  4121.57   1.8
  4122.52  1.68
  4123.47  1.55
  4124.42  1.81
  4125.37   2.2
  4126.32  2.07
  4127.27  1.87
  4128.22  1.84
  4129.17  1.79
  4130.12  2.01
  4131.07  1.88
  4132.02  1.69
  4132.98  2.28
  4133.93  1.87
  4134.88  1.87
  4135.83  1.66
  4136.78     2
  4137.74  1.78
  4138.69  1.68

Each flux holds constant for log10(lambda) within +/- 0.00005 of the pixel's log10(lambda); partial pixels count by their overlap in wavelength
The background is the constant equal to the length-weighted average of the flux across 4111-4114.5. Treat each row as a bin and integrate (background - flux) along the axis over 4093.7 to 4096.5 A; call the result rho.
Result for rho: -0.3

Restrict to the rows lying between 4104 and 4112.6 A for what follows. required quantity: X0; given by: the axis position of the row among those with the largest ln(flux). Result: 4112.09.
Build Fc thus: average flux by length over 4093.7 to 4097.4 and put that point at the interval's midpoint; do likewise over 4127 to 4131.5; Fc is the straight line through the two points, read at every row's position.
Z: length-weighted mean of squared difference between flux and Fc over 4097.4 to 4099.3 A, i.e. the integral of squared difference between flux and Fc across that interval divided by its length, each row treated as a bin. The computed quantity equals 0.058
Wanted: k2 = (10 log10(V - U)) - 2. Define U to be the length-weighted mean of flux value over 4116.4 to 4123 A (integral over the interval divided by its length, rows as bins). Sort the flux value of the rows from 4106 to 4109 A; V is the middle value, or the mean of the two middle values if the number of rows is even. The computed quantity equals -12.3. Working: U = 1.89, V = 1.98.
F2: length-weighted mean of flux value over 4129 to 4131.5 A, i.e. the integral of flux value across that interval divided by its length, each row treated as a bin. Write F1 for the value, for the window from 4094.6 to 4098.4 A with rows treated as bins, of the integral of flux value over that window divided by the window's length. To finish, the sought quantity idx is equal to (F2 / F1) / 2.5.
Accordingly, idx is 0.381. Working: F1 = 2.00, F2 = 1.91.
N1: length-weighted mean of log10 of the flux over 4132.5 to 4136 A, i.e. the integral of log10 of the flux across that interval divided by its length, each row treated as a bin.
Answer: 0.29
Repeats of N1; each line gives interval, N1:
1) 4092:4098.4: 0.33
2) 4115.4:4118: 0.27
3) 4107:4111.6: 0.30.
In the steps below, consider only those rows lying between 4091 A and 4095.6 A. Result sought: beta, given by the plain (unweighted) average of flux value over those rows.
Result 2.29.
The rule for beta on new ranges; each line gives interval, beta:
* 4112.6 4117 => 1.81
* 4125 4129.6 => 1.95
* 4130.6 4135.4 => 1.92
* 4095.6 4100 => 2.02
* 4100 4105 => 2.10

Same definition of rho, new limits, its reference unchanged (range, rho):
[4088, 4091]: -0.6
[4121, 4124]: 0.9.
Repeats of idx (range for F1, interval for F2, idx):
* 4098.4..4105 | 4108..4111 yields 0.375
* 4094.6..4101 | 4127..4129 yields 0.356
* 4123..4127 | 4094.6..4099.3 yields 0.424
